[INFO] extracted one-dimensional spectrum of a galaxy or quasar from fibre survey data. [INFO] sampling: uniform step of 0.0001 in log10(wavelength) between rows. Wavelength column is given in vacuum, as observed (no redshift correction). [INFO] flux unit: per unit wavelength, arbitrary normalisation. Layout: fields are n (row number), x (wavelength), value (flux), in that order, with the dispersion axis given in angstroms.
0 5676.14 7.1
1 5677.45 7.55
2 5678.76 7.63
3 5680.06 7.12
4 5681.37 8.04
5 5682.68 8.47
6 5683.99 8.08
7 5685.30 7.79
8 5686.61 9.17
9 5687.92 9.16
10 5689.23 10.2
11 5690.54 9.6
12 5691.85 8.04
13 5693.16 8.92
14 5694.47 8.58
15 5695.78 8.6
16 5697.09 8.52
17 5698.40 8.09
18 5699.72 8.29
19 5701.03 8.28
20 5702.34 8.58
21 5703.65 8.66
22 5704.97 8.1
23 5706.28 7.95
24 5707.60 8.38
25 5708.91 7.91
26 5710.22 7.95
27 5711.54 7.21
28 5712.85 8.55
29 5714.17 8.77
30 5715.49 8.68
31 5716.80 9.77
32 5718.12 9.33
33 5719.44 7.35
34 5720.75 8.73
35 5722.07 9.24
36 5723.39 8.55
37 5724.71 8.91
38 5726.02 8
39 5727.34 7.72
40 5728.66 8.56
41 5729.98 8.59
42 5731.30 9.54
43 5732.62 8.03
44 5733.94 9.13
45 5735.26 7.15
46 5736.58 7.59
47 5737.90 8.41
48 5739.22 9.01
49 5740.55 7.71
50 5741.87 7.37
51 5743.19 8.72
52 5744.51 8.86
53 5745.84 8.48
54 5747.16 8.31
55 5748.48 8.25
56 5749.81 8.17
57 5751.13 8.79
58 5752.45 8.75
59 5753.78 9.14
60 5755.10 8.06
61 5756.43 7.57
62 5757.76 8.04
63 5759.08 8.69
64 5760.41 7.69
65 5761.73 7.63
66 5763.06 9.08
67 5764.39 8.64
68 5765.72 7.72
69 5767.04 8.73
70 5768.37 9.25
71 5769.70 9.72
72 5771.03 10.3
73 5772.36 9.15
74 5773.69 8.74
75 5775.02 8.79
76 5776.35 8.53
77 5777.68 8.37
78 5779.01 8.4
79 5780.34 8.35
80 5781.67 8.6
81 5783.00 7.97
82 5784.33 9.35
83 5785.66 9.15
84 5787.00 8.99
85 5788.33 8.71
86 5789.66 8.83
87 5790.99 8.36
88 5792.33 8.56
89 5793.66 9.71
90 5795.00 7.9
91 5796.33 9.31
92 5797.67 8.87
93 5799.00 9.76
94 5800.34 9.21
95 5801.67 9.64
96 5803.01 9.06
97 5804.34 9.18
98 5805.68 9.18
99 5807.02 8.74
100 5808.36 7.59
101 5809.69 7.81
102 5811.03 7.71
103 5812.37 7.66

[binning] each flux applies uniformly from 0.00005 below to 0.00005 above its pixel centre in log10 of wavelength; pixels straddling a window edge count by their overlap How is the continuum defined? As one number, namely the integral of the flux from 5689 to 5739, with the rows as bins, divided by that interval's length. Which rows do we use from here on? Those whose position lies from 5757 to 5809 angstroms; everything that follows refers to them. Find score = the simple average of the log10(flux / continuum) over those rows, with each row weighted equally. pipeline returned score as 0.01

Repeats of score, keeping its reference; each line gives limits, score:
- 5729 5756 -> 0.00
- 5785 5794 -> 0.02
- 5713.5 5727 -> 0.01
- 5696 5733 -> 0.00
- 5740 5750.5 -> -0.01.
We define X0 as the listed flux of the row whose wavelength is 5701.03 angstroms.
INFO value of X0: 8.28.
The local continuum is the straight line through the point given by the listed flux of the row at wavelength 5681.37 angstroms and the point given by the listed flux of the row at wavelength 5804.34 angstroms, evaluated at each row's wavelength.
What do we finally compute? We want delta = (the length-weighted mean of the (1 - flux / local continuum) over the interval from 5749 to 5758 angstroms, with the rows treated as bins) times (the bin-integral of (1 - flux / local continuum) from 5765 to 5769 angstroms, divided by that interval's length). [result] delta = 0.0012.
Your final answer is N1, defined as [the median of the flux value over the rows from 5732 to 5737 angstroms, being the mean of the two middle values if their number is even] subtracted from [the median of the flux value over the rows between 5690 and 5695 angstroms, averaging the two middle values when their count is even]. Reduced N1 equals 0.94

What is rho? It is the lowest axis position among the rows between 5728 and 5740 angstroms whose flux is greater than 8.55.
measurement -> 5728.66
